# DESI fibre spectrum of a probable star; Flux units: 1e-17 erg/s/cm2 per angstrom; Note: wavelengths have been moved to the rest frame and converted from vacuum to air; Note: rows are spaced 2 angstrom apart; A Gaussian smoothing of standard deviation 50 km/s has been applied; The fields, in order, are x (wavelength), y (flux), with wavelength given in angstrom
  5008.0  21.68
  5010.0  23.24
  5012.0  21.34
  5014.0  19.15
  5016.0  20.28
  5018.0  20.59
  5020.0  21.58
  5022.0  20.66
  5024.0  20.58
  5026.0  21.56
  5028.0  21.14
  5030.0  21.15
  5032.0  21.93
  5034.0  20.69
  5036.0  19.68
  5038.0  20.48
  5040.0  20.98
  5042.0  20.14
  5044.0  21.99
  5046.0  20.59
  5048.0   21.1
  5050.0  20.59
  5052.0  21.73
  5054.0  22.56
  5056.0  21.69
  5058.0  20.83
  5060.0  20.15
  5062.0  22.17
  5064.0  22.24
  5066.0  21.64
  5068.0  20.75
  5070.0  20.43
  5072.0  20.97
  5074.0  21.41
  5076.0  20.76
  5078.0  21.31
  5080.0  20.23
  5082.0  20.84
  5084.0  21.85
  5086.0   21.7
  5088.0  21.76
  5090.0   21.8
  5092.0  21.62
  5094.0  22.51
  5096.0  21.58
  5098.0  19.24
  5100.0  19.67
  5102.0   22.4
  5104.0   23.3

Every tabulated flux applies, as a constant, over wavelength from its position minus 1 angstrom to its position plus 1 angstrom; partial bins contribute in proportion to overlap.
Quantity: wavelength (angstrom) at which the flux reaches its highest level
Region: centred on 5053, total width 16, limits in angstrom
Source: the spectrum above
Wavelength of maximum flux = 5054.0 angstrom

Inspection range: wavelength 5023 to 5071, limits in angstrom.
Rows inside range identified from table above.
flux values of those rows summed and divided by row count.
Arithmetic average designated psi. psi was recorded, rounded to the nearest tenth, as 21.1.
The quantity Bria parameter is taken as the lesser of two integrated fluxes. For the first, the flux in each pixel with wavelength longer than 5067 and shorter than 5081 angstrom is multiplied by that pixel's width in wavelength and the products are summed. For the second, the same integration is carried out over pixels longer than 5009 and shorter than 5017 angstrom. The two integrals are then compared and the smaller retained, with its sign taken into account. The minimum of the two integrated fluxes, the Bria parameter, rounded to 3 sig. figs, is 168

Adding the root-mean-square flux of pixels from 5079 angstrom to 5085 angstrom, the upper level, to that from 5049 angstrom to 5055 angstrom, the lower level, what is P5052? 42.6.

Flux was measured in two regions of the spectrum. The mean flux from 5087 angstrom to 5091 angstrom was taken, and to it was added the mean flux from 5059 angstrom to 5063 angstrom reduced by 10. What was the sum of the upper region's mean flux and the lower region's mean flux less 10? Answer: 32.9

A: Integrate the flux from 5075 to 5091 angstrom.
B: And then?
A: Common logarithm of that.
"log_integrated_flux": 2.532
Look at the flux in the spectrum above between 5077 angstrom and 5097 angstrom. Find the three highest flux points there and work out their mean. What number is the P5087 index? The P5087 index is 22.1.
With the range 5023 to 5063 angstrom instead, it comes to 22.2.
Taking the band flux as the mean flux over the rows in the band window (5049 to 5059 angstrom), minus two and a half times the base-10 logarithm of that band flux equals -3.33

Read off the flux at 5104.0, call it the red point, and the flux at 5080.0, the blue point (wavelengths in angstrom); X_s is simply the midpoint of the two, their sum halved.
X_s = 21.8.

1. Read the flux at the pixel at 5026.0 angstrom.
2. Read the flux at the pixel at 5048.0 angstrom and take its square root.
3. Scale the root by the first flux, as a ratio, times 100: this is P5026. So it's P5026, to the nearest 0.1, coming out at 21.3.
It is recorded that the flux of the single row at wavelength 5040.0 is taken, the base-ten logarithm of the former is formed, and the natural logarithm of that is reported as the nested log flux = 0.279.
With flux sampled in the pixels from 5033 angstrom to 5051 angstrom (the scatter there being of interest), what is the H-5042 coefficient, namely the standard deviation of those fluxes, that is 0.6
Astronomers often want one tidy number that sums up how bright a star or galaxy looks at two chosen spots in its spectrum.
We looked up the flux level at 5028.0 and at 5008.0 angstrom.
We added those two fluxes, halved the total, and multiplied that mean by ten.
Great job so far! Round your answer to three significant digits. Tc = 214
